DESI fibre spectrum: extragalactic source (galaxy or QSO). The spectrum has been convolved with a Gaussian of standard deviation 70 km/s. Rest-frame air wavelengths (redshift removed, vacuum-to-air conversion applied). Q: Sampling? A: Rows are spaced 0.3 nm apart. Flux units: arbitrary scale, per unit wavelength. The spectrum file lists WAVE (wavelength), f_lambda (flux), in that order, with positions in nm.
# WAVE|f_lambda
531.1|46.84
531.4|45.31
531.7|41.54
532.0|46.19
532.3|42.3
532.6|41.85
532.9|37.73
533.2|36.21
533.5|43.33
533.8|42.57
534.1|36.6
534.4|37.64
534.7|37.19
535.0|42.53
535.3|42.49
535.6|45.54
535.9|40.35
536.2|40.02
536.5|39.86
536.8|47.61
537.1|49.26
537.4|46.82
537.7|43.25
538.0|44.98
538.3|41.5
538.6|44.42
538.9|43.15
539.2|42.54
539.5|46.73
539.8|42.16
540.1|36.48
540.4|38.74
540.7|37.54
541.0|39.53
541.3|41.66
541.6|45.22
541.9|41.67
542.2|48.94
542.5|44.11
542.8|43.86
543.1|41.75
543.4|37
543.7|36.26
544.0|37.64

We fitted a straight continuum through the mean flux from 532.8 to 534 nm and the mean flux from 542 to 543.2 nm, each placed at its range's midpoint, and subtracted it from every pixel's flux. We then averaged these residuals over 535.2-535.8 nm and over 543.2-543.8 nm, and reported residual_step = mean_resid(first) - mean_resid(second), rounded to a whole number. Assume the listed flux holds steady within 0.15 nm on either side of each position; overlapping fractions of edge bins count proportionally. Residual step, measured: 11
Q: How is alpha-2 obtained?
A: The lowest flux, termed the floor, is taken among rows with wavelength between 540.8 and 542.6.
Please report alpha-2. 39.53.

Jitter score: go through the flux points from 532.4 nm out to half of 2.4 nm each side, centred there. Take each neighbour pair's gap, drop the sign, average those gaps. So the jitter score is 3.6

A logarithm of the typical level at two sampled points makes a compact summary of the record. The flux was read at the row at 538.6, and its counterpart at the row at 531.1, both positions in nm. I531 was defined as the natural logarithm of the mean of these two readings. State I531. 3.82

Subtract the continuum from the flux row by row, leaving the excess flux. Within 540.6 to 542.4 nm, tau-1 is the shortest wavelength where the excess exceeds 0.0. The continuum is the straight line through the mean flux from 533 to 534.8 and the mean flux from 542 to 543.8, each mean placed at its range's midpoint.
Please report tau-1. 541.3 nm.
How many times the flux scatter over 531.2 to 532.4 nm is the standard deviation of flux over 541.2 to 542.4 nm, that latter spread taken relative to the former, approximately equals 1.54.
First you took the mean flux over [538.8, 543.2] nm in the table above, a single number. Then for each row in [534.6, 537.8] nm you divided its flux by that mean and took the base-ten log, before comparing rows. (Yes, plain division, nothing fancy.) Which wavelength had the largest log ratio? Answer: 537.1 nm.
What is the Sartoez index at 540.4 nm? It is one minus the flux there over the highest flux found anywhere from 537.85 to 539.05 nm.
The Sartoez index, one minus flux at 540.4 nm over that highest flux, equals 0.14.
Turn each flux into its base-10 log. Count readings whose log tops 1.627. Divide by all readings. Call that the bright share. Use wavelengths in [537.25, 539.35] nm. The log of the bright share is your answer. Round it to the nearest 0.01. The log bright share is -0.07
